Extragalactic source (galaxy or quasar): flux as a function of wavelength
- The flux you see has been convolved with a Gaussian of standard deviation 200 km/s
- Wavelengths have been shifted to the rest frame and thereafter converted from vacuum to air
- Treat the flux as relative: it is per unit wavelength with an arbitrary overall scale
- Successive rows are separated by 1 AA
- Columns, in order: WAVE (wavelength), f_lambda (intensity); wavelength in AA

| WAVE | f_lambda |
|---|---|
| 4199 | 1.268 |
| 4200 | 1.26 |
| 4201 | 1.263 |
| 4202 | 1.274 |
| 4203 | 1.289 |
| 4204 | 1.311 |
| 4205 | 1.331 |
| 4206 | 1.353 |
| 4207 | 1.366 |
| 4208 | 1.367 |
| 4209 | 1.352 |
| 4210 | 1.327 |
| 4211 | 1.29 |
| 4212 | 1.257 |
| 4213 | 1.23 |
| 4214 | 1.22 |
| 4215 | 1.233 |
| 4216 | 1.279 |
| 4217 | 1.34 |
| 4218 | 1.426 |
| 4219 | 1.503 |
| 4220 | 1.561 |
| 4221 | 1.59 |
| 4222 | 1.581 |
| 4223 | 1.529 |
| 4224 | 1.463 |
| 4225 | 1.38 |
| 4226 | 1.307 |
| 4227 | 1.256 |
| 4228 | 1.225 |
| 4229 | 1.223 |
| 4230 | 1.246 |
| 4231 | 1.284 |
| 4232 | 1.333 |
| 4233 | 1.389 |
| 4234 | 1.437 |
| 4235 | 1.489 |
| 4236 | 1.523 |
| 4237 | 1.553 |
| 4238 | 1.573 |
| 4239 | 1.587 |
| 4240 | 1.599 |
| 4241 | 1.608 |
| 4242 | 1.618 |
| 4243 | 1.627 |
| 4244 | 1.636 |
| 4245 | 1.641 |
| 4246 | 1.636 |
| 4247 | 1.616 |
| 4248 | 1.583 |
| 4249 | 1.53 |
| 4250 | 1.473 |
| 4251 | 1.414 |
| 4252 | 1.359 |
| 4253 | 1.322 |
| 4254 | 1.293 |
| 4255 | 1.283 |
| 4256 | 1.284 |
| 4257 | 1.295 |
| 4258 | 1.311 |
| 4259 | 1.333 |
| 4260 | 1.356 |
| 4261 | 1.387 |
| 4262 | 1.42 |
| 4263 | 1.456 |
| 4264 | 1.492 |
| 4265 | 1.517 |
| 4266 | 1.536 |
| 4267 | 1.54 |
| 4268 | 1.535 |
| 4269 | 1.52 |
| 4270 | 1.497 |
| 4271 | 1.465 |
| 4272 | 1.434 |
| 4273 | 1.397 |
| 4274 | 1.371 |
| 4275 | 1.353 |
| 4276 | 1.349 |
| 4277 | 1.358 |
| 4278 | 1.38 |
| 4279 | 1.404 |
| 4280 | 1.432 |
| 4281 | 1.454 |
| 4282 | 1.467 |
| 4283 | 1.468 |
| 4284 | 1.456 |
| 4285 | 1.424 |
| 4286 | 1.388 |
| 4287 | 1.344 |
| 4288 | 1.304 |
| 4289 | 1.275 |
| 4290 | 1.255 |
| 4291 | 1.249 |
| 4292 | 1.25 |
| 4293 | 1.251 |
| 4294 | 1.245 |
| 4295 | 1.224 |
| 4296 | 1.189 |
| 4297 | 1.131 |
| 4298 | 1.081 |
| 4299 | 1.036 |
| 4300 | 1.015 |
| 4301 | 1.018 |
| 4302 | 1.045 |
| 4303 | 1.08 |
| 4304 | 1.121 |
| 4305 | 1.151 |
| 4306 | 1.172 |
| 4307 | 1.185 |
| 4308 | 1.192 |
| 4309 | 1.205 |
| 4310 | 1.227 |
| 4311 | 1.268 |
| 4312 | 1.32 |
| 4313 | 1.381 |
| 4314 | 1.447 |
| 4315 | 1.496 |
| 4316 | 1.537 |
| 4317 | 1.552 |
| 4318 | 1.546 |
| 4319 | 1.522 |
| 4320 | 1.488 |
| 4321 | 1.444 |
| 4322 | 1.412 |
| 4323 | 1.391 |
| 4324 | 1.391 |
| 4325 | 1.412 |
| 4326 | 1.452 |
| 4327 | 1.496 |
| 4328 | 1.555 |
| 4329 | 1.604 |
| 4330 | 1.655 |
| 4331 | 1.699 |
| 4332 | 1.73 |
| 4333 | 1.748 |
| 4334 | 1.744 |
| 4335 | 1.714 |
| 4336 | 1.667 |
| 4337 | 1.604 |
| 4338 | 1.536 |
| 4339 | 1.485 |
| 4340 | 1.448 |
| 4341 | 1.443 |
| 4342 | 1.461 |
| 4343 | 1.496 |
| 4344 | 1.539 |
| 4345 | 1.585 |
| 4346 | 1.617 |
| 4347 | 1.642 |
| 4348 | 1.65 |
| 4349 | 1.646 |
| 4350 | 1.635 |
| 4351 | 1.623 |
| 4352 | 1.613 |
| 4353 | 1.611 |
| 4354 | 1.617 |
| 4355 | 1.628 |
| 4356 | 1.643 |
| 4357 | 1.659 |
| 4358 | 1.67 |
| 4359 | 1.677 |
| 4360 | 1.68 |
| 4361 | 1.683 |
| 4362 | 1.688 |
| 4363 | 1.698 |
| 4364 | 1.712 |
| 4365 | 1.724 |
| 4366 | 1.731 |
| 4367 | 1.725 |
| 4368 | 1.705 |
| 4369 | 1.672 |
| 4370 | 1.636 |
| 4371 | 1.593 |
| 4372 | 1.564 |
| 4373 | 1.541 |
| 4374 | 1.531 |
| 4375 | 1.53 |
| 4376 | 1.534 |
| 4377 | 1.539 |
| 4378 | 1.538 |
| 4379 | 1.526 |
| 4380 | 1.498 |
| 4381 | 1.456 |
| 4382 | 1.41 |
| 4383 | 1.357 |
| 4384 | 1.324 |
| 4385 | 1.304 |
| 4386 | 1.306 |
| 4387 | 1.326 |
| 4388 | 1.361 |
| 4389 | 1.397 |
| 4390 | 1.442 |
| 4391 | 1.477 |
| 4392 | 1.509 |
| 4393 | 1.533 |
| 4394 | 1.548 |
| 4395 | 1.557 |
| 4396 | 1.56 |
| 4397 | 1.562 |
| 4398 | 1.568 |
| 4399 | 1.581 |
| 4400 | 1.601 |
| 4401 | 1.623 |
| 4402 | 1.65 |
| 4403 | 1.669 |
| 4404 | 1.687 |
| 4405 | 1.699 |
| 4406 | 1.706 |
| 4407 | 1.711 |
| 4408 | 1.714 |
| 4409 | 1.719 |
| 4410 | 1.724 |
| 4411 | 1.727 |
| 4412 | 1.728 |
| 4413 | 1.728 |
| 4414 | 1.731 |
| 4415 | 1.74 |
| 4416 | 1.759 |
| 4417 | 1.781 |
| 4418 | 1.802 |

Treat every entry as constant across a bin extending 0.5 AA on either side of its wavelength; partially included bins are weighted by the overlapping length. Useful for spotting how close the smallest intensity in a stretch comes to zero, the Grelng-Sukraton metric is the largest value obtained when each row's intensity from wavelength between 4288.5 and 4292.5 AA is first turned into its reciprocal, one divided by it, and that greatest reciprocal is 0.801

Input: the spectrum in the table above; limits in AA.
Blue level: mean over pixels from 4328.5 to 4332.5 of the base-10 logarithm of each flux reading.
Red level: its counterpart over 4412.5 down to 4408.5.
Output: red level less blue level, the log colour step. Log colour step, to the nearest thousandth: 0.014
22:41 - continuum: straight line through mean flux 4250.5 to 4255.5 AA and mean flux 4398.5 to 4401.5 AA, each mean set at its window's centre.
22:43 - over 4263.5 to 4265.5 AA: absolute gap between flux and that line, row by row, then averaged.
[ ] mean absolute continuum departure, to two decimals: 0.15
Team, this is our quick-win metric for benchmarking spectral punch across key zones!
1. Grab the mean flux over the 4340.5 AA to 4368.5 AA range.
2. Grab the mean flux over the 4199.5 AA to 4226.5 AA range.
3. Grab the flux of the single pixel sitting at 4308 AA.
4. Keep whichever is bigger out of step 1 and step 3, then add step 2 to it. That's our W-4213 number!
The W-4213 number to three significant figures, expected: 2.99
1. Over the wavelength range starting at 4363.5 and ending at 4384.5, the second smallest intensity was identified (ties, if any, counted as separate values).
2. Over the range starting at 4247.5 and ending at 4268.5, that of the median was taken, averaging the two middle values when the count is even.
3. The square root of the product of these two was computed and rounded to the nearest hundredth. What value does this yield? 1.39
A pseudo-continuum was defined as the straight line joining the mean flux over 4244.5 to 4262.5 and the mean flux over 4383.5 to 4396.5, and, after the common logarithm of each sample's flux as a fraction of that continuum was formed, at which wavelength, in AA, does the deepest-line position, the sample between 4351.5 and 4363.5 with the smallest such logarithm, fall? 4353 AA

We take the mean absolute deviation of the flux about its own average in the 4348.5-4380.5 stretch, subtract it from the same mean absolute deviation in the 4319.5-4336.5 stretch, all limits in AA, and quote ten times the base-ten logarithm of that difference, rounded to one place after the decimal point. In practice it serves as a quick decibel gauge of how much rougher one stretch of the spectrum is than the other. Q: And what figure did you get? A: -11.9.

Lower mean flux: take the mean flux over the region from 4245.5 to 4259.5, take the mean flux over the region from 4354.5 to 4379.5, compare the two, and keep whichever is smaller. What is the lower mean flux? 1.41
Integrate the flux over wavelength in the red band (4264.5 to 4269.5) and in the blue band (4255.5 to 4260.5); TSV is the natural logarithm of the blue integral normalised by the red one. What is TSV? -0.15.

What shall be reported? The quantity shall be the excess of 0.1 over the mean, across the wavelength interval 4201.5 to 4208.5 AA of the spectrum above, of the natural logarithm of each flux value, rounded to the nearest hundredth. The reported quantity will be -0.18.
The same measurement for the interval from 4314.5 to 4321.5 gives -0.31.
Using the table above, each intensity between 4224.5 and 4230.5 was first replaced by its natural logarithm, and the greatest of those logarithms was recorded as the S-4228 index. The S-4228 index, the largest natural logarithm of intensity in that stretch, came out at 0.32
